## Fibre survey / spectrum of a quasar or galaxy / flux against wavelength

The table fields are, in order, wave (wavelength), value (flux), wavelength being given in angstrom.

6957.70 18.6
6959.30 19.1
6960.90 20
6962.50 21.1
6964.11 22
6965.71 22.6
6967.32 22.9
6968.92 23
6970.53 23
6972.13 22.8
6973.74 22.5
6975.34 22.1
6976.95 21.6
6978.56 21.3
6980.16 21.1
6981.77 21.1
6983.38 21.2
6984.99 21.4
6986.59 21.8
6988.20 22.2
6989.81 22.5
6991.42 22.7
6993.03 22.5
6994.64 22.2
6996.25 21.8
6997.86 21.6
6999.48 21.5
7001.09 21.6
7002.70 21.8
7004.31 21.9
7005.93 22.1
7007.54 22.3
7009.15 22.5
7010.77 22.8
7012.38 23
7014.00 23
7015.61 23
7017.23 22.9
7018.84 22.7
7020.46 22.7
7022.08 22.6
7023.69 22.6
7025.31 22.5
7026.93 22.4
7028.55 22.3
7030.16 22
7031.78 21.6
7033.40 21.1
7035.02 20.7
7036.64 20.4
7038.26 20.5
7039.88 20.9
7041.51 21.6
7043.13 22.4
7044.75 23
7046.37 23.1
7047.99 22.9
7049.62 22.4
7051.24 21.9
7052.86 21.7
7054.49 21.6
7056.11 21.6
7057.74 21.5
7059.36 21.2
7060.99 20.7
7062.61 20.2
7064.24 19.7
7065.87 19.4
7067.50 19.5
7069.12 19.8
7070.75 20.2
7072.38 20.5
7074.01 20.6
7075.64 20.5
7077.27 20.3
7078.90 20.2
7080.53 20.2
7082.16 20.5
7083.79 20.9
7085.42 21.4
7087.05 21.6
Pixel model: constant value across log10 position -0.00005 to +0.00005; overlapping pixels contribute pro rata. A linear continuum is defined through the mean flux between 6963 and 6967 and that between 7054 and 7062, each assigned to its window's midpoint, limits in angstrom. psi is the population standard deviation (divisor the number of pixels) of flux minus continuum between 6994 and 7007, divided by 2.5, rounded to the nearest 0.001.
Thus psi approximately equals 0.095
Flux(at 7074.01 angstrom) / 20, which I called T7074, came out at 1.03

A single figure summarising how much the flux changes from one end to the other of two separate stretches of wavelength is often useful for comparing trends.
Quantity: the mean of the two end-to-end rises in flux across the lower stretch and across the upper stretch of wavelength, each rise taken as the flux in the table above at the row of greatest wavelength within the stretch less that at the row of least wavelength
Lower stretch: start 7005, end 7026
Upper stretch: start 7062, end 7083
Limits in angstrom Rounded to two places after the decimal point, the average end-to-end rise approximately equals 0.35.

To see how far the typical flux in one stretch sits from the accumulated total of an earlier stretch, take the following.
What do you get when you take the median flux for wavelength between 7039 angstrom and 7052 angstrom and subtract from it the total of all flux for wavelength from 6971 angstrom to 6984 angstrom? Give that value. -151.3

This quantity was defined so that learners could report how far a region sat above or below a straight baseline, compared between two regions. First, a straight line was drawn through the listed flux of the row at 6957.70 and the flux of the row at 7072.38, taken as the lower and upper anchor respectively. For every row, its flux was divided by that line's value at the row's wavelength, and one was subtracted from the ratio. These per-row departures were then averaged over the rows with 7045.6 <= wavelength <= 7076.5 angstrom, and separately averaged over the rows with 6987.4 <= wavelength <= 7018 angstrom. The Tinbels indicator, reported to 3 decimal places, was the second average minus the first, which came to 0.119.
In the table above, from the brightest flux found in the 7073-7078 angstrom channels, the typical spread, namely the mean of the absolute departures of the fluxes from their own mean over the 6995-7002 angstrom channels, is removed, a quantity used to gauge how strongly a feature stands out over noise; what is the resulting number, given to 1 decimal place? 20.5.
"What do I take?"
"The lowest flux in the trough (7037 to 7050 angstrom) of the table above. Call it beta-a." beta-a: 20.5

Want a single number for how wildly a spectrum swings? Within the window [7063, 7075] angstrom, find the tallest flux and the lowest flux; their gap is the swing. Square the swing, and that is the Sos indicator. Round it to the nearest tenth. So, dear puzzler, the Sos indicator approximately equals 1.4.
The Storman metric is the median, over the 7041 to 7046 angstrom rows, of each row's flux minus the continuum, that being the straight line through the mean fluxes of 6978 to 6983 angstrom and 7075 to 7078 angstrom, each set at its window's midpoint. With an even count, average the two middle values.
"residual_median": 1.7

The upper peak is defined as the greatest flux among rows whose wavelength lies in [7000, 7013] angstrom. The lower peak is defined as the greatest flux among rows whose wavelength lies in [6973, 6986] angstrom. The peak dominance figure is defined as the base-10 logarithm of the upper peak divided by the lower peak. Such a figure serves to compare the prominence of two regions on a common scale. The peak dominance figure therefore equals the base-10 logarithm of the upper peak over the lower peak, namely 0.01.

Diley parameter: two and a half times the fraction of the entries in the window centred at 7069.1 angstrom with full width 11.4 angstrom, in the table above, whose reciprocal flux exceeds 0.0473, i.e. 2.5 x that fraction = 2.5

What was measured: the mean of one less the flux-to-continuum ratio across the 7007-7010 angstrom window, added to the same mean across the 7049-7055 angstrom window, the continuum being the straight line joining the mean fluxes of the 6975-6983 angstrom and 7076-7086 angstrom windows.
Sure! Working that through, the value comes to -0.11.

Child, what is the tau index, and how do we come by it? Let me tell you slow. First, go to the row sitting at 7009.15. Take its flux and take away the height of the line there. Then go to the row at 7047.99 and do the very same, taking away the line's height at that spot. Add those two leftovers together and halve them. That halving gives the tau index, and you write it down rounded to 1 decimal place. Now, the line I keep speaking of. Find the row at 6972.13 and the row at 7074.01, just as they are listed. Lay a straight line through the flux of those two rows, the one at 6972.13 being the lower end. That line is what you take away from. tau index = 1.1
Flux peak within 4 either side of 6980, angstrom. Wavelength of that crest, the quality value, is 6976.95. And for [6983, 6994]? 6991.42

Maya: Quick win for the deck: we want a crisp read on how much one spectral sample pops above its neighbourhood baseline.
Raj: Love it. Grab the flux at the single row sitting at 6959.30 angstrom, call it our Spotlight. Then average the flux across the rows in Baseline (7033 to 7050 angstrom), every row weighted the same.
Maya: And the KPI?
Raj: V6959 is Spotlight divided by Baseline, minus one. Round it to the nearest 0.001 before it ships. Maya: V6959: -0.121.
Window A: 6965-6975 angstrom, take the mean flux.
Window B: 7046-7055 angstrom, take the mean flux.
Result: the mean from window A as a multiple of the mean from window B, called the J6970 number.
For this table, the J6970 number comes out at 1.024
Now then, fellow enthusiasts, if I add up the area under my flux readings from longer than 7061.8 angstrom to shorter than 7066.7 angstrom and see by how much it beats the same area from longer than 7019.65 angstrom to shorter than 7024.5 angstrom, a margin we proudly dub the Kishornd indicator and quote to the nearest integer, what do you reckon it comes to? -13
